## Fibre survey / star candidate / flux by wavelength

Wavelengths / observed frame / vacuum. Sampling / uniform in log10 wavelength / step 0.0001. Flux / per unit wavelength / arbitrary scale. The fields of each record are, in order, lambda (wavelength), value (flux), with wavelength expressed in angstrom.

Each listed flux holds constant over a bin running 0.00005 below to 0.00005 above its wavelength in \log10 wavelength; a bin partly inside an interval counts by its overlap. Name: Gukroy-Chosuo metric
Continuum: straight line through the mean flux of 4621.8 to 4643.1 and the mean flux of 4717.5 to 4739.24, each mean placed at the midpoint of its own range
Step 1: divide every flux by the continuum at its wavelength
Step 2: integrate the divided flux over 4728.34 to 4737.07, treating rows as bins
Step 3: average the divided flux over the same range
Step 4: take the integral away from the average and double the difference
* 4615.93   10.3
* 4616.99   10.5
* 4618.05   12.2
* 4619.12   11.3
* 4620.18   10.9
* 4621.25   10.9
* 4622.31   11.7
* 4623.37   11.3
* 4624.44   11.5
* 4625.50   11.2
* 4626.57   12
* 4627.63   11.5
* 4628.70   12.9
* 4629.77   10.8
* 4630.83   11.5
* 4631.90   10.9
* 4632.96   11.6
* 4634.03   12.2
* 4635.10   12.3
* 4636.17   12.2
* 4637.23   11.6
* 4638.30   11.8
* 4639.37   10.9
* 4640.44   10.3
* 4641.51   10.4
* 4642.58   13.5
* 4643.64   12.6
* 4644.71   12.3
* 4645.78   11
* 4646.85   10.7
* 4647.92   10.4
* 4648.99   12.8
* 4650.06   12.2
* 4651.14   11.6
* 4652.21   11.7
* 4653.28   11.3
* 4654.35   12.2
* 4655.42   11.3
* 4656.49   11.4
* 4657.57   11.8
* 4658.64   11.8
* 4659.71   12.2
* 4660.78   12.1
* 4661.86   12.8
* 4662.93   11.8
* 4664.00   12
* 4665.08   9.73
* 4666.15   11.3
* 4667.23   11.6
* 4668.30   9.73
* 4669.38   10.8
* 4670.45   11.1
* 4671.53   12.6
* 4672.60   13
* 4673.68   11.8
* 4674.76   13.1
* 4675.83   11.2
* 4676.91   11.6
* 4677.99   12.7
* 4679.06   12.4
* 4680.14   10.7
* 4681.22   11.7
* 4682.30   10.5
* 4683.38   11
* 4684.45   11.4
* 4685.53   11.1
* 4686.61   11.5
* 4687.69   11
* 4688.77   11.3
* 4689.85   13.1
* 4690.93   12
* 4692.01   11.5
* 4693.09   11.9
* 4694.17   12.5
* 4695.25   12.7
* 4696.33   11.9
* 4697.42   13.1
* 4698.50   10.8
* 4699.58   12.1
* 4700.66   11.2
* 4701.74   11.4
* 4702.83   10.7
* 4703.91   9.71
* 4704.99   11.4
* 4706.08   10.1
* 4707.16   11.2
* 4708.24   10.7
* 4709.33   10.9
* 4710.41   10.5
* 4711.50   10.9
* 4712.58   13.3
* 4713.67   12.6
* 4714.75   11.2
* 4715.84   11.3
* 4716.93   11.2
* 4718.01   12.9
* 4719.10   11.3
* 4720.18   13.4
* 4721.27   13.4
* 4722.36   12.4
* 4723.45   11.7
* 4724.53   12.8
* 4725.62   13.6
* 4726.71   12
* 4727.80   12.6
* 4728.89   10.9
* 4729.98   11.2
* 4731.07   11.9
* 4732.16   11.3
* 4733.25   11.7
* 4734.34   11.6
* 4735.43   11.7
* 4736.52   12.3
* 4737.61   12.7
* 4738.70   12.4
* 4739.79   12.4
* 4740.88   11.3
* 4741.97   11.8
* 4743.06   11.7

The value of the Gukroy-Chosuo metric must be -15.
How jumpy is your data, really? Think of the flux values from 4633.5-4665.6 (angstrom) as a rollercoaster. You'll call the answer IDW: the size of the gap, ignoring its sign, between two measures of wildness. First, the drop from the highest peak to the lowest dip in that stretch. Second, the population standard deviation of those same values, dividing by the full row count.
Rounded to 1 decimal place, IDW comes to 2.9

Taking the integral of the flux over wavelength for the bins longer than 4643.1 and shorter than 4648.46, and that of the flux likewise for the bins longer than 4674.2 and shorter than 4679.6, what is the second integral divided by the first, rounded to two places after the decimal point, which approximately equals 1.08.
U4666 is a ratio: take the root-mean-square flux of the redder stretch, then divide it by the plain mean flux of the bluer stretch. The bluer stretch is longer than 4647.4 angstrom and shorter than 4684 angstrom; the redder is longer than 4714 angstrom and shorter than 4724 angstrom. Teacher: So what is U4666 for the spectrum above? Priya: 1.04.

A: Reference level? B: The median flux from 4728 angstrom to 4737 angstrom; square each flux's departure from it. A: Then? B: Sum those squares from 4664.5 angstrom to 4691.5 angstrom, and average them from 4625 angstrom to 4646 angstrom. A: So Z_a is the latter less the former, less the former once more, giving -41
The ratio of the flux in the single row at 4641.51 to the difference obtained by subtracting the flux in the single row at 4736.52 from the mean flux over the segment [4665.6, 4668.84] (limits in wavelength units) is -7.3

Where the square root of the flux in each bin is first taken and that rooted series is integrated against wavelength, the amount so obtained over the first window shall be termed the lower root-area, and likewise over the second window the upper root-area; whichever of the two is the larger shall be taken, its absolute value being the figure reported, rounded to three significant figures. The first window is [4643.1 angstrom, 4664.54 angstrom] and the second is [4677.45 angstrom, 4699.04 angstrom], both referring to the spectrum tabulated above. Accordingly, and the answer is 73.9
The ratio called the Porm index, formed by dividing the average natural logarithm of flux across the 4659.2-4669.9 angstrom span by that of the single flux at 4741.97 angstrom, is 0.98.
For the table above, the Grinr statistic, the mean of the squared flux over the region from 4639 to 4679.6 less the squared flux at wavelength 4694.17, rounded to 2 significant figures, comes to -19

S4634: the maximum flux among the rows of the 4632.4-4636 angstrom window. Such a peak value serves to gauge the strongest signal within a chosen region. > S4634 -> 12.3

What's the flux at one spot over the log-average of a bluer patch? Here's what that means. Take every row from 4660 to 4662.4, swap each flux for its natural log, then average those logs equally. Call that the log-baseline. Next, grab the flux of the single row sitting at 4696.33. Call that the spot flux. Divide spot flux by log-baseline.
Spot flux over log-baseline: 4.72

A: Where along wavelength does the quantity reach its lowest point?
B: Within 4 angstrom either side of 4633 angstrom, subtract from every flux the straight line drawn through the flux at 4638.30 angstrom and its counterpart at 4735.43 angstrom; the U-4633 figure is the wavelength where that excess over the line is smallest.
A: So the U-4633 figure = 4629.77 angstrom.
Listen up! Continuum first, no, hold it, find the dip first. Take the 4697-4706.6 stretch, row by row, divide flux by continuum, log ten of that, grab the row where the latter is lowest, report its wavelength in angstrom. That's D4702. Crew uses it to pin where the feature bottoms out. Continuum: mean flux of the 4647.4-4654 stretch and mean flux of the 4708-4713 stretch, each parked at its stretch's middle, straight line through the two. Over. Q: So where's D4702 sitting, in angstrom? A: 4703.91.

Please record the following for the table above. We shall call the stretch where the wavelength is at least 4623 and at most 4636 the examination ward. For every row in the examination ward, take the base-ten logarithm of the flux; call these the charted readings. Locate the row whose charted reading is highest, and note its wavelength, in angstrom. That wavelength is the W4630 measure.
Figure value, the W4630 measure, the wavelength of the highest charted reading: 4628.70 angstrom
